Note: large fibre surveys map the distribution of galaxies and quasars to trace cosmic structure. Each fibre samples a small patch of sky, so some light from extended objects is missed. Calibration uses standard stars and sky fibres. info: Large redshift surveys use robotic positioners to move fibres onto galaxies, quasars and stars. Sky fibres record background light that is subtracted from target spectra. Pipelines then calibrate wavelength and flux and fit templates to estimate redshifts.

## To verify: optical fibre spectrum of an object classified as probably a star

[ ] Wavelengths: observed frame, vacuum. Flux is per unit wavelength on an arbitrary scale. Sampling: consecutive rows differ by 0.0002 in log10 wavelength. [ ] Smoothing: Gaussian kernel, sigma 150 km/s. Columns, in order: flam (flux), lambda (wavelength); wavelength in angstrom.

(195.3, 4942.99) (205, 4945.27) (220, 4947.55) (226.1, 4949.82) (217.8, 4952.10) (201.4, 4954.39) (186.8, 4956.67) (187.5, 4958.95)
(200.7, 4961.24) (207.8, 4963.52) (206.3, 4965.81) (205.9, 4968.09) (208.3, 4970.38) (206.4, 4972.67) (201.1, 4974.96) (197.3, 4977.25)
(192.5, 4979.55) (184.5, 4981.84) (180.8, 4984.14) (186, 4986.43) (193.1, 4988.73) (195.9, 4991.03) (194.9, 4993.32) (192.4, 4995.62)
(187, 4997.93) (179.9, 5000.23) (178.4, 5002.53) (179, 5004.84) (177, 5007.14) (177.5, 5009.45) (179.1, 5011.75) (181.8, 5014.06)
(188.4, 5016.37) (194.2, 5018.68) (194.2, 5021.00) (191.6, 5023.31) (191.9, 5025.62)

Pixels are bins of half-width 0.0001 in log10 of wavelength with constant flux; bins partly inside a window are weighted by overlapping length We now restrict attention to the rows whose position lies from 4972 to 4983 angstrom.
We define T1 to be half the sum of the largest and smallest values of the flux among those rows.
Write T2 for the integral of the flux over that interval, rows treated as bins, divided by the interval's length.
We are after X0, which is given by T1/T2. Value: 0.998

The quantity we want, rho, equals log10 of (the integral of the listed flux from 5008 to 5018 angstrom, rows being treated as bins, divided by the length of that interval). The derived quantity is 2.26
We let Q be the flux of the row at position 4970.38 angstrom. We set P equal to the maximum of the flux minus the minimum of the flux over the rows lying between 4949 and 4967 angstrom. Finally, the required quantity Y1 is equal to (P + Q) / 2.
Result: 124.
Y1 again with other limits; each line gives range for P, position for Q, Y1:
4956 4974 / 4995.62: 107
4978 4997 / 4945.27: 110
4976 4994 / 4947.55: 118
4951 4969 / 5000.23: 105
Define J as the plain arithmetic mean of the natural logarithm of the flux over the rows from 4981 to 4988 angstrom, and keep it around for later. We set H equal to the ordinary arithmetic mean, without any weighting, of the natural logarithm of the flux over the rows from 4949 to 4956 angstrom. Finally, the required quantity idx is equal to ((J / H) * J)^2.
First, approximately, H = 5.37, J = 5.21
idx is 25.6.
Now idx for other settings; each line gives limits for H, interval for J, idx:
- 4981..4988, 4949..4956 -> 30.6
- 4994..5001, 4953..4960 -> 27.9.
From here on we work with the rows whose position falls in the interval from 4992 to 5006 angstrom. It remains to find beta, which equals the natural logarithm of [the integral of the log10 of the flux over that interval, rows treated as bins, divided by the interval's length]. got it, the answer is 0.819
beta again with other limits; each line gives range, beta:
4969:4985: 0.829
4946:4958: 0.842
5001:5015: 0.812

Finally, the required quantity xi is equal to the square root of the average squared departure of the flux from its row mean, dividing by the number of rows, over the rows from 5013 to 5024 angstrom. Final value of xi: 4.6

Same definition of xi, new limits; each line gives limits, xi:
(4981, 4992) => 5.6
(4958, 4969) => 7.5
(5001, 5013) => 0.8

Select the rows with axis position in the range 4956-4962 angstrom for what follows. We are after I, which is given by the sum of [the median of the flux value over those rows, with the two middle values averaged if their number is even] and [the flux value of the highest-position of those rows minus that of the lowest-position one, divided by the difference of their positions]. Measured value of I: 191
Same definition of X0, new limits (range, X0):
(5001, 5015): 1.003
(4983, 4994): 0.991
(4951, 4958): 1.004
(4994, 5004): 1.004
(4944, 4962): 1.004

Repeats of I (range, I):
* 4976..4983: 190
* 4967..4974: 207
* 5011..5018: 184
